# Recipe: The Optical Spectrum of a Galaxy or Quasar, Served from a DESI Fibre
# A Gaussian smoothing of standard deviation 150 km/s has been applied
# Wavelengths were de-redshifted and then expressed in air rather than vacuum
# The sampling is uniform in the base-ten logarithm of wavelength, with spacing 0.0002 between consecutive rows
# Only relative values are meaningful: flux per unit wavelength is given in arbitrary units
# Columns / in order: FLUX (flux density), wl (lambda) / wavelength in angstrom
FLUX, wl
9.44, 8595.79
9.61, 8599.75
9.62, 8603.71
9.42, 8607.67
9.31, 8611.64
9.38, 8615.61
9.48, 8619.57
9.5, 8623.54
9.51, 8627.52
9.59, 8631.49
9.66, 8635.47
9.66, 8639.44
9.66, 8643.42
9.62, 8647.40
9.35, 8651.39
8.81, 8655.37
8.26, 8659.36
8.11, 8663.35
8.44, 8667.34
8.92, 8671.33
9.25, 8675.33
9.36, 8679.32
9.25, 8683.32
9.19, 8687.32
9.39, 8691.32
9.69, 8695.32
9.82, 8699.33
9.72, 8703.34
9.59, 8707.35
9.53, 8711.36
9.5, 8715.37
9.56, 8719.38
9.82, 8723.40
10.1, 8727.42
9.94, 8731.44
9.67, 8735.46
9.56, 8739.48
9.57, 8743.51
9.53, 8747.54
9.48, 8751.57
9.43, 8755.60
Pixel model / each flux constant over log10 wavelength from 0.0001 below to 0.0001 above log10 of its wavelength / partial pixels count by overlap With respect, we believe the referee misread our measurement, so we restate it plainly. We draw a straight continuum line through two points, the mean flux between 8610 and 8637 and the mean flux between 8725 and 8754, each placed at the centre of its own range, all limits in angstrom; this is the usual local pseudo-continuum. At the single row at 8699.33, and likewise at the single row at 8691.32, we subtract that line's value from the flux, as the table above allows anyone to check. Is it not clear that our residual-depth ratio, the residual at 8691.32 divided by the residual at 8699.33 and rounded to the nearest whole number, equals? -1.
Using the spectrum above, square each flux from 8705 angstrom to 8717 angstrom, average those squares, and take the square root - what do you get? 9.5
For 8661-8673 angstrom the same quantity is 8.5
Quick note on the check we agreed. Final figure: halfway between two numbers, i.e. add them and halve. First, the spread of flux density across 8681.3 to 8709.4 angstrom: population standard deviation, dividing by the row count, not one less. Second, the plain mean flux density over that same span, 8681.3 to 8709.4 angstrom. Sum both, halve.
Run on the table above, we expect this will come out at 4.87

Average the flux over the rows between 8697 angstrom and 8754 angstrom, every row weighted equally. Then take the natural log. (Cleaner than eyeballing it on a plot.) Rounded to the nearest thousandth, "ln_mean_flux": 2.269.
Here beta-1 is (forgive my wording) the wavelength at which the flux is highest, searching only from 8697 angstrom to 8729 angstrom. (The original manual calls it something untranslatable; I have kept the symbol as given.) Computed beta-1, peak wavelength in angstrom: 8727.42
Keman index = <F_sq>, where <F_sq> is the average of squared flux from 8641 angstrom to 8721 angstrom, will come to 85.8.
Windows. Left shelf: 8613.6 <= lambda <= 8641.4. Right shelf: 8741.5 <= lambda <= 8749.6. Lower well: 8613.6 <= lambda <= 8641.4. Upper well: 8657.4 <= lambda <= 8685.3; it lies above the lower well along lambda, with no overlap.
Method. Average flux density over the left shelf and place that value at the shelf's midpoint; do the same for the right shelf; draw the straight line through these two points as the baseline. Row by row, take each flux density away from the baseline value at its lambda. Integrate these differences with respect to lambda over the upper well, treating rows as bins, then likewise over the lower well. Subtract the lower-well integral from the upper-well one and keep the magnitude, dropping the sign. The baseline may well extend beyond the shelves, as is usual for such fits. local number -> 21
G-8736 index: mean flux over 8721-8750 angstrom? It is 9.7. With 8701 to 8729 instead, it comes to 9.7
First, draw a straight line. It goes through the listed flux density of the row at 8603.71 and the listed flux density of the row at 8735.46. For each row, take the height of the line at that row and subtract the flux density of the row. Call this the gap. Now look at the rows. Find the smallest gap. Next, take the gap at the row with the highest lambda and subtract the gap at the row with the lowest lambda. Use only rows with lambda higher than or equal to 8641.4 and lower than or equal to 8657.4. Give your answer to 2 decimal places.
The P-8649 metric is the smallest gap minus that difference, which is -0.88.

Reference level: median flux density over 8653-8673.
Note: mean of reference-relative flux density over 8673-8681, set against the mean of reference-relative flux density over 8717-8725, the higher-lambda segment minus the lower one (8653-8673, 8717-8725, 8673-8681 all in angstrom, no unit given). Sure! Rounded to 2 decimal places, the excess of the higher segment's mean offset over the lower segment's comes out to 0.39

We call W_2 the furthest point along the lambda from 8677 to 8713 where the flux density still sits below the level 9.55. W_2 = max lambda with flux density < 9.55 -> 8711.36 angstrom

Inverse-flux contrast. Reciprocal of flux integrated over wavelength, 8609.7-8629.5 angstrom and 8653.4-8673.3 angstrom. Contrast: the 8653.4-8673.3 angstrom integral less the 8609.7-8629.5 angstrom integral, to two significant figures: 0.24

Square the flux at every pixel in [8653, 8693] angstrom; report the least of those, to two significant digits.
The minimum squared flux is 66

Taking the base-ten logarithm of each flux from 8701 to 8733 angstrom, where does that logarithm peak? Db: 8727.42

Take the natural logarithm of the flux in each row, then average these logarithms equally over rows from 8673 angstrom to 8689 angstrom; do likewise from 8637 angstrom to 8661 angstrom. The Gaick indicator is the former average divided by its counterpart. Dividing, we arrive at 1.00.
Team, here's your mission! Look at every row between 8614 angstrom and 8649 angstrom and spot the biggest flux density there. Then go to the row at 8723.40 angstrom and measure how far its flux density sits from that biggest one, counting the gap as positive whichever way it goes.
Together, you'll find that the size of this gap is 0.16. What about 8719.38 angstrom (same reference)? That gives 0.10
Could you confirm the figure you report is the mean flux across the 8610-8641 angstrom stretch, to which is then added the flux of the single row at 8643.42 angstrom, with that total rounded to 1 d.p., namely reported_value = 19.2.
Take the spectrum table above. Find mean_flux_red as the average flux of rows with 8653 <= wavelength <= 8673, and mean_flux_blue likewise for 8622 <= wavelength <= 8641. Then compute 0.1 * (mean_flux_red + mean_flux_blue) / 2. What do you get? 0.905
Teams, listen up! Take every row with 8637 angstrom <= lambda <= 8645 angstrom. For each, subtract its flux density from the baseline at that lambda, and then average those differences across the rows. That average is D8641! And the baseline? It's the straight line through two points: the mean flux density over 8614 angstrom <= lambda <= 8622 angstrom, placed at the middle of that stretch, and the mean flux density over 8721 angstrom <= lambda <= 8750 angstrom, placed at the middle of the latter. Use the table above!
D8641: -0.2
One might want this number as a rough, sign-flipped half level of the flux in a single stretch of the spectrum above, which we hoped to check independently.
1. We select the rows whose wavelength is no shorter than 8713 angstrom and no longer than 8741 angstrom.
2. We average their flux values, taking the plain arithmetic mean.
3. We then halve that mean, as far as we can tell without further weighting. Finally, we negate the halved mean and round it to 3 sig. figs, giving -4.87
